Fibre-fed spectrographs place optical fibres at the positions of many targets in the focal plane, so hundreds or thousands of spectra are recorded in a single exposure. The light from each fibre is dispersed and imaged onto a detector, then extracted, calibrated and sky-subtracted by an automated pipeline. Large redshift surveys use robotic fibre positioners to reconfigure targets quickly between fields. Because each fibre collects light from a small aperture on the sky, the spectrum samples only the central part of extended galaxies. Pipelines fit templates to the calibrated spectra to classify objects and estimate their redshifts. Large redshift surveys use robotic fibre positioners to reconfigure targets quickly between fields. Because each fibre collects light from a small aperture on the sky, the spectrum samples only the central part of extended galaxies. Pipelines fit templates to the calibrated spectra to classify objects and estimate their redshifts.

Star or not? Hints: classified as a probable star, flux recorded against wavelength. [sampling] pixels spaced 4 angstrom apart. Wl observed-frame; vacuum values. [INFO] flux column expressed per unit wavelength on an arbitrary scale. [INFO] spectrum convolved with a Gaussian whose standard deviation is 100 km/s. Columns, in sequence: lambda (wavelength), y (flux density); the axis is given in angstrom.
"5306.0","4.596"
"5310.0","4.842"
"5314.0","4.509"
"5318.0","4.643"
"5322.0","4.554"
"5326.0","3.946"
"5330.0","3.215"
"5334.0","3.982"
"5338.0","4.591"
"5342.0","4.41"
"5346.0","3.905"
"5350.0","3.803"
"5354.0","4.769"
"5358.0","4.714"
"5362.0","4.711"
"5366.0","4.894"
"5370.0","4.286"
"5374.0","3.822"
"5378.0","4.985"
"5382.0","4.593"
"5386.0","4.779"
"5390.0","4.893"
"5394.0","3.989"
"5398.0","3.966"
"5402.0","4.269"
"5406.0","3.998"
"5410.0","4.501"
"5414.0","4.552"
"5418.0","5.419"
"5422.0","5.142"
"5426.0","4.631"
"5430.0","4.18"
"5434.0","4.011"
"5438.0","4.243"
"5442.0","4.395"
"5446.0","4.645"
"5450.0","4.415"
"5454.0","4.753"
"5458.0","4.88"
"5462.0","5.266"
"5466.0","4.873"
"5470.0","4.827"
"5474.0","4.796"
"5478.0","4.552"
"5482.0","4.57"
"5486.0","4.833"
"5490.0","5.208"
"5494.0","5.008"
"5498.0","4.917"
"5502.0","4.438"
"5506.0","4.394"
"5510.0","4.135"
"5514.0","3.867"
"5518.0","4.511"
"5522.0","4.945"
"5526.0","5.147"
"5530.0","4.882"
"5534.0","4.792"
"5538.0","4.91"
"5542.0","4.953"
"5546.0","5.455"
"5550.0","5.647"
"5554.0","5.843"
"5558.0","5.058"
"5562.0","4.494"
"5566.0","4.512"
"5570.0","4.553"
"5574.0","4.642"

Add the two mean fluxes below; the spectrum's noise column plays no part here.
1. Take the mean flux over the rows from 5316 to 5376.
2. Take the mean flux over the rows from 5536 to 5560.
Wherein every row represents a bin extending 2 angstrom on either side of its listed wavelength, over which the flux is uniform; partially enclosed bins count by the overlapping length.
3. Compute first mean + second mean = 9.59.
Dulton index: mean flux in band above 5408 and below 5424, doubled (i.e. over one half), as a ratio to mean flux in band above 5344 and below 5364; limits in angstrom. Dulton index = 2.2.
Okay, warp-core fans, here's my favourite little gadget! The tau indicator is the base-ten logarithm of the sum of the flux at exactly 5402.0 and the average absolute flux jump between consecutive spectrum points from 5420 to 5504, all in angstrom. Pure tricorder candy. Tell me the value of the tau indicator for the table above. 0.655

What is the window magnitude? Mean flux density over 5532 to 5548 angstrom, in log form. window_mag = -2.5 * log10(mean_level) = -1.75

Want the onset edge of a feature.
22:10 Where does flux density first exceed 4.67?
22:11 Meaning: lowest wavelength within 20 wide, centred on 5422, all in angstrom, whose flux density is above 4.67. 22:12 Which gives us 5418.0 angstrom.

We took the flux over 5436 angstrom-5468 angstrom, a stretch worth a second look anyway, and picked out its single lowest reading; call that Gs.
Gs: 4.243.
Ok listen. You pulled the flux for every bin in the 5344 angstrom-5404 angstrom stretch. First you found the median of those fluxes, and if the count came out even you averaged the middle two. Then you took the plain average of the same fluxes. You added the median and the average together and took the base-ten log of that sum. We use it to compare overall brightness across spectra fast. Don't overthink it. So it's 0.955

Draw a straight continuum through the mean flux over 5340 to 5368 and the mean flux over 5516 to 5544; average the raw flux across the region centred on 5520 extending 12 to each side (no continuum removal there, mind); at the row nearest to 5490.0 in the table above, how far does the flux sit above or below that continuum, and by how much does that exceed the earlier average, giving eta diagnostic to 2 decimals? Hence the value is -4.16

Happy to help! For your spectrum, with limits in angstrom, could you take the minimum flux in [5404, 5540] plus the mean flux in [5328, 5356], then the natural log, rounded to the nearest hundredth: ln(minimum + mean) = 2.07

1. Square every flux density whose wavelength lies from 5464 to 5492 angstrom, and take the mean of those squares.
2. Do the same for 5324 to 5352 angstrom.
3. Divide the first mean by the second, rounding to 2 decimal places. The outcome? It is 1.45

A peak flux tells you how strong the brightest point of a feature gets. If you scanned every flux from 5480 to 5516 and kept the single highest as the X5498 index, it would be 5.208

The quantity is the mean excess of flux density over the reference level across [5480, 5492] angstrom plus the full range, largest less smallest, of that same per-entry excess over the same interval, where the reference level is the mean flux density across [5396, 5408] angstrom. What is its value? 1.43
